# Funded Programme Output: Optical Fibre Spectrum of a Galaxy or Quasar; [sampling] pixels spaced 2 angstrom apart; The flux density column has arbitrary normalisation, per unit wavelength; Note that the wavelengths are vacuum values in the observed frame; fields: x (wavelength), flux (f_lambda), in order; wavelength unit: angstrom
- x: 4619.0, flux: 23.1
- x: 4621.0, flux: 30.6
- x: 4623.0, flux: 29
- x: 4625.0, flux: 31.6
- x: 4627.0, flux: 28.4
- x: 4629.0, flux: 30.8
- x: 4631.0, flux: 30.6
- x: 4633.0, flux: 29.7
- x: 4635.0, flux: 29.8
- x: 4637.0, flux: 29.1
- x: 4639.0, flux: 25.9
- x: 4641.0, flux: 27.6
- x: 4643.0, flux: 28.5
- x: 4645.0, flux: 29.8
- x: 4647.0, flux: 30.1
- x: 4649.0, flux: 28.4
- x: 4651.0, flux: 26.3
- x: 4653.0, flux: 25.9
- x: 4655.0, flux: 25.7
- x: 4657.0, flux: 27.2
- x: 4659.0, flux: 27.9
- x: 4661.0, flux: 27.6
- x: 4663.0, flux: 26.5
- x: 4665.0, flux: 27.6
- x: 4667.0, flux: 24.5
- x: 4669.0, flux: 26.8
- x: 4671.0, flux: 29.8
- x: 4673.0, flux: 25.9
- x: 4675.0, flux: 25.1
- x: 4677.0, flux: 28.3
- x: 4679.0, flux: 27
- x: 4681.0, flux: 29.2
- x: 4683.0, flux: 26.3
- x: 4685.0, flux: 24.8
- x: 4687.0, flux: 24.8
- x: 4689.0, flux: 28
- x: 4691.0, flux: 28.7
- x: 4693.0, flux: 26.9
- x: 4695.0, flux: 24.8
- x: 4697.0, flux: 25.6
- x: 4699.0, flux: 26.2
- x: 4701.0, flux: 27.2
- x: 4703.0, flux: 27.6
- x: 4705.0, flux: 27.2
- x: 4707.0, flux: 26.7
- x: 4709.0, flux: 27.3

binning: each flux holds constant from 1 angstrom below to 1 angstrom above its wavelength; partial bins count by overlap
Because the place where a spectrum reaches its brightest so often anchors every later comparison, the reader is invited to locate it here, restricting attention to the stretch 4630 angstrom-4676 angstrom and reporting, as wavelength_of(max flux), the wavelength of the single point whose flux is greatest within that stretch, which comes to 4631.0 angstrom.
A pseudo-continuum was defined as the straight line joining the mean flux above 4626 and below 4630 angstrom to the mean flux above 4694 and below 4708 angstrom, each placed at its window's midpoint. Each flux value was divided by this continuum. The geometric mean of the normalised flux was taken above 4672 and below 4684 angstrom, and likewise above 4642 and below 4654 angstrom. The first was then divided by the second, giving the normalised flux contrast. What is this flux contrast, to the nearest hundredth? 1.00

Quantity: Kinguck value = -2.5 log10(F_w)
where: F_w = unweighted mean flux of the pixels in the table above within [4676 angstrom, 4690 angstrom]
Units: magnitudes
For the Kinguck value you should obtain -3.57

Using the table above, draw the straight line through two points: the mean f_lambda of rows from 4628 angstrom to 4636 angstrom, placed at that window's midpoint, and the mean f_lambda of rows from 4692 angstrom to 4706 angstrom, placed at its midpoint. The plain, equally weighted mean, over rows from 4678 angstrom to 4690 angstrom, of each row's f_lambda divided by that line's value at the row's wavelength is 0.976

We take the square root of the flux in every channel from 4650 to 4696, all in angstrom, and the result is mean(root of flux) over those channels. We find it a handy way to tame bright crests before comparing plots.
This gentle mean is 5.17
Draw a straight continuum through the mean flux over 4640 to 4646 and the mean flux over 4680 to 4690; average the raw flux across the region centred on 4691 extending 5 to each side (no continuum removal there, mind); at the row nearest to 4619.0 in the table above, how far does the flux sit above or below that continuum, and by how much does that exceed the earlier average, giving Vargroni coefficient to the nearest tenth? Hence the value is -33.3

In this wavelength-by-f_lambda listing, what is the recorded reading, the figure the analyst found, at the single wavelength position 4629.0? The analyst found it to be 30.8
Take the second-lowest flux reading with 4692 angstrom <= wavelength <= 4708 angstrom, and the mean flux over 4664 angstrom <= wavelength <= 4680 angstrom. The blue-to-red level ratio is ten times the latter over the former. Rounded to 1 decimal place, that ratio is 10.5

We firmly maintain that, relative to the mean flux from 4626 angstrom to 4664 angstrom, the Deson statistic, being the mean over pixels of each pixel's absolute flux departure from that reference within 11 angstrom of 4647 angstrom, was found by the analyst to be 1.41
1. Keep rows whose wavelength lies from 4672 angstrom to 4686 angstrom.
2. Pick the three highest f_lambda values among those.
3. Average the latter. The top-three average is 28.2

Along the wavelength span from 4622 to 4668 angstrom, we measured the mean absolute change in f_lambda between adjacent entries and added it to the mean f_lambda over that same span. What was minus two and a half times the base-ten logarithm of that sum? -3.68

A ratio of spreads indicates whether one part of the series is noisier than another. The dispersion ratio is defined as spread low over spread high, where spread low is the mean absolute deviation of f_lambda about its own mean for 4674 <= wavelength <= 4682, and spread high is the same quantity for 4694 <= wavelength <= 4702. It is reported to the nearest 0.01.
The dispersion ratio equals 1.80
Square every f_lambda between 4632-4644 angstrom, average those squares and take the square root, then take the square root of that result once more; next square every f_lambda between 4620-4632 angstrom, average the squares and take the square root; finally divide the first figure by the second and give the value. 0.177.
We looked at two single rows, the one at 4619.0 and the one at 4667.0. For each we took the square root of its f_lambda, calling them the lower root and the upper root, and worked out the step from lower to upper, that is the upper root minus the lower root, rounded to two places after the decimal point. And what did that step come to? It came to 0.14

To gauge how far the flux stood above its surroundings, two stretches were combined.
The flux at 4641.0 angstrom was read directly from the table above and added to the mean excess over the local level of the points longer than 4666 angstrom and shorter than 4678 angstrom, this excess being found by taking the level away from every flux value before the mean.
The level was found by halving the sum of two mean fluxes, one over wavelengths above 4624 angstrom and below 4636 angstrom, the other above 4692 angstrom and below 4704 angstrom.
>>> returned 26.1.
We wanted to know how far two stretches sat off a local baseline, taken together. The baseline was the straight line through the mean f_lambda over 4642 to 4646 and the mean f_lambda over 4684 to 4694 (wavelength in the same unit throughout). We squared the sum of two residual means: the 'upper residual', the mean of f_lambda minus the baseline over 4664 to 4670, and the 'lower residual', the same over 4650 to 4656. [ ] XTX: 18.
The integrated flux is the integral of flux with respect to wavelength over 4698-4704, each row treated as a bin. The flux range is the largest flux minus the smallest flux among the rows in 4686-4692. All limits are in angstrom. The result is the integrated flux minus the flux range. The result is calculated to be 158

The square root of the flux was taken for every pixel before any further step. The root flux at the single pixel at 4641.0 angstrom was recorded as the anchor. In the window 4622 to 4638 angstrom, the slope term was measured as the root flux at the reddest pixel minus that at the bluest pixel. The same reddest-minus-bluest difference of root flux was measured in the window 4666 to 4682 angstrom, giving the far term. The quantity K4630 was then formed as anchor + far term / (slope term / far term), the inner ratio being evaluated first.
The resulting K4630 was 27.5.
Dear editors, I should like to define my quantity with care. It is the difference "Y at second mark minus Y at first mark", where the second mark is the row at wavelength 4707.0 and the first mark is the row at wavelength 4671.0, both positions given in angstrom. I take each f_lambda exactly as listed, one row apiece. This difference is -3.1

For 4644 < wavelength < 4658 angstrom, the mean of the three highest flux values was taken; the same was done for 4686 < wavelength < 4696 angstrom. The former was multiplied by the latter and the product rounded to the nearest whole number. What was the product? 820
